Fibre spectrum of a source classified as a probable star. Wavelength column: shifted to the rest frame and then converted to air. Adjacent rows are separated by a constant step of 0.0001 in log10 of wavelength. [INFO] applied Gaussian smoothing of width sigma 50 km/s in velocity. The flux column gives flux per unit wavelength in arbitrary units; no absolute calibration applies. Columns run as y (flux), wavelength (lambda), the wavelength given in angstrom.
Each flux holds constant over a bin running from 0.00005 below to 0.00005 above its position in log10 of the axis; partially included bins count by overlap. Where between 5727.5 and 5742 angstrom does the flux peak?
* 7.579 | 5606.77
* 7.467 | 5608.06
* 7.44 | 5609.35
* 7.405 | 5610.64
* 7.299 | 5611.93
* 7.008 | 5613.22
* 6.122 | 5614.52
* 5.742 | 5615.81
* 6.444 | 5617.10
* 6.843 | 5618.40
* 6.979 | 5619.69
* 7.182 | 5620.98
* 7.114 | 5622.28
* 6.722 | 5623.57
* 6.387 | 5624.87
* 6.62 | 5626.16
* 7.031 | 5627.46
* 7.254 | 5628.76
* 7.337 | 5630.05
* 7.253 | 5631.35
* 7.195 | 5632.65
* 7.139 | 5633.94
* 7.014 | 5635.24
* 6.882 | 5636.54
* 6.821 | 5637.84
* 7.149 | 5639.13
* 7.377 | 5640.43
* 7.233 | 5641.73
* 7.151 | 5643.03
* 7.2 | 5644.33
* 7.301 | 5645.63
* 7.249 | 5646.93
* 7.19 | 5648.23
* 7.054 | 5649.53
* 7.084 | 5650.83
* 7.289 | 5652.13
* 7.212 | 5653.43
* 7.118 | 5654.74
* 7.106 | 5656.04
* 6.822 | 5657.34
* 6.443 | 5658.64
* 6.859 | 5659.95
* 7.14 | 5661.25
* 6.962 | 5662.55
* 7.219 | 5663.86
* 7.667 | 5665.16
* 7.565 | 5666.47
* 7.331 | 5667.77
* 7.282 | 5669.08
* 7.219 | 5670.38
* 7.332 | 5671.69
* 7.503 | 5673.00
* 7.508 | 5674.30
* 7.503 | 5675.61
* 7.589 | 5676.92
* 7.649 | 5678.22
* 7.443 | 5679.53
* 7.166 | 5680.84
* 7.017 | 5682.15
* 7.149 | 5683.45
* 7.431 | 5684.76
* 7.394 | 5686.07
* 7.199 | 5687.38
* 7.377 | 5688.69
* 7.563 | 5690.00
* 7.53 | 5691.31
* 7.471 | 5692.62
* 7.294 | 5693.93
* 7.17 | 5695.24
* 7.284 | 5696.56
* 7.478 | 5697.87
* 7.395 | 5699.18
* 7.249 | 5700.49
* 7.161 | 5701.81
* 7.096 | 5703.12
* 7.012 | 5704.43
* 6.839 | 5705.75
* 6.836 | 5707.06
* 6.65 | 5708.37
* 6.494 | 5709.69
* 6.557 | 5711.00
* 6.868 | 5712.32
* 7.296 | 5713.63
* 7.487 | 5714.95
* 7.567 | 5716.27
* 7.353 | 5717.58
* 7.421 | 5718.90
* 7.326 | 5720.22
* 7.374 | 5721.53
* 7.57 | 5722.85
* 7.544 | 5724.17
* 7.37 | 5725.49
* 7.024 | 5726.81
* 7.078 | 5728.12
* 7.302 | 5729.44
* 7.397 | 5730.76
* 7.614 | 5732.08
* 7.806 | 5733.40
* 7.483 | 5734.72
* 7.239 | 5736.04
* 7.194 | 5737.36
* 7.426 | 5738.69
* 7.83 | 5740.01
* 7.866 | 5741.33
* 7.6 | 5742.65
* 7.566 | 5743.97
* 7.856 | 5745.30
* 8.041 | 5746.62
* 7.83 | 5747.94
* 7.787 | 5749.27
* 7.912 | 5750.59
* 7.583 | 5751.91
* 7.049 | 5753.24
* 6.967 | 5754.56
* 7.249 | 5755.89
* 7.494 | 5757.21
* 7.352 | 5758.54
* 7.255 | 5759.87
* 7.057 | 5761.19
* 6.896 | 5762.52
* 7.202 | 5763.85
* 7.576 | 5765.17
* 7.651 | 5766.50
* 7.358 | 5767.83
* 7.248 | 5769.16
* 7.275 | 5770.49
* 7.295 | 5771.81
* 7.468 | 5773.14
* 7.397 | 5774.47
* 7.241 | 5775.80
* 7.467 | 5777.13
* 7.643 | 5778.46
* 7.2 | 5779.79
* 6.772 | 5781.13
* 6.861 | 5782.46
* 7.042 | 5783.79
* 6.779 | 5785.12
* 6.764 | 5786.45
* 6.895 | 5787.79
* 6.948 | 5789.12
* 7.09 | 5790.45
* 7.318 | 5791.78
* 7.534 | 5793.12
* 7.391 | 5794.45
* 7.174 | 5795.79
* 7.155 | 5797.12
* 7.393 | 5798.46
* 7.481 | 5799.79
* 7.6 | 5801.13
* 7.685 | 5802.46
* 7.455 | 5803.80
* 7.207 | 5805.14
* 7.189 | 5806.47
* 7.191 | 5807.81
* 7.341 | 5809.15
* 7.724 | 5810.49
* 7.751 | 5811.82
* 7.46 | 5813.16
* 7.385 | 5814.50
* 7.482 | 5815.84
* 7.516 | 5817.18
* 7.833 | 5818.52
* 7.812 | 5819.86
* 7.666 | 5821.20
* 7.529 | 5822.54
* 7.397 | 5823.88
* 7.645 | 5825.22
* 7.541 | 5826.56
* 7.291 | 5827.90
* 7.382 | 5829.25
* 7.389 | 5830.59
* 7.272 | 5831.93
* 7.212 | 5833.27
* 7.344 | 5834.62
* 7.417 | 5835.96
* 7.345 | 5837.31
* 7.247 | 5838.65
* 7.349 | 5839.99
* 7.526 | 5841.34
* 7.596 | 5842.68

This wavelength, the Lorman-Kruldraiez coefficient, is 5741.33 angstrom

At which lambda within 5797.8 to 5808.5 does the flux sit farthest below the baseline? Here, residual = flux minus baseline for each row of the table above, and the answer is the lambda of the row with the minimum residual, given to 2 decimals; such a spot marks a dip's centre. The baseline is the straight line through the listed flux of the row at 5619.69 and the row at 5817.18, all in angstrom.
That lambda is 5807.81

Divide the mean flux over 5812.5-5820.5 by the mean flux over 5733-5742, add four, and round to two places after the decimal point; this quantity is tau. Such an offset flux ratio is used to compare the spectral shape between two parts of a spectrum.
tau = 5.00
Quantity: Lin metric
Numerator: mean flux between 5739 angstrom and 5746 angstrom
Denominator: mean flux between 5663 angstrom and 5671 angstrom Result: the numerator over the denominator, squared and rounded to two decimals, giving 1.10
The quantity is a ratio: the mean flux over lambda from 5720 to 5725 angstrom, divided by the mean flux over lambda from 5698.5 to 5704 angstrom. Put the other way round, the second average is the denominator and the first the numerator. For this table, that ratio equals 1.03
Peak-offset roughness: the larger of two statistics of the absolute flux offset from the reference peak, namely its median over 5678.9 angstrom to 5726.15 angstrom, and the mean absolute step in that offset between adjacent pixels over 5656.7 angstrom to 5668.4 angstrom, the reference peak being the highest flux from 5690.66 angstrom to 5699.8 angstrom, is 0.24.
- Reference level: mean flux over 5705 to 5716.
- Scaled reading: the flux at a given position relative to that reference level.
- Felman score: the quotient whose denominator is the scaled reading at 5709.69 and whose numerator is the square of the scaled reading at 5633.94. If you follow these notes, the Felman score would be 1.14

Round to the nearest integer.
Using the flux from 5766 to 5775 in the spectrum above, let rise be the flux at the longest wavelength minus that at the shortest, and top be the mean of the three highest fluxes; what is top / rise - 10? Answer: -40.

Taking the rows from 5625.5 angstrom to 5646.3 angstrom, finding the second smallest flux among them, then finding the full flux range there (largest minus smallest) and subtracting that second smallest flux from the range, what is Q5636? -6.06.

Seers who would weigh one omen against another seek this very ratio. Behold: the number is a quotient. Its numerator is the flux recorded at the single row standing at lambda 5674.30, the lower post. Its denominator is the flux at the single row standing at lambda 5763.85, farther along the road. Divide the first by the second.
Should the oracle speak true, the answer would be 1.04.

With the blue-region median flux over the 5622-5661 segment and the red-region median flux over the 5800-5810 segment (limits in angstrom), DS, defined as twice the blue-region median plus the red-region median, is 21.60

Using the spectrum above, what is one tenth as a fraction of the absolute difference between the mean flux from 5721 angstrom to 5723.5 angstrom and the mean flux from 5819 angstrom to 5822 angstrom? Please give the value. 0.37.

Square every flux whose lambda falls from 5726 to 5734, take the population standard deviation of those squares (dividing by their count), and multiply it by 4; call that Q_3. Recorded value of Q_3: 16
